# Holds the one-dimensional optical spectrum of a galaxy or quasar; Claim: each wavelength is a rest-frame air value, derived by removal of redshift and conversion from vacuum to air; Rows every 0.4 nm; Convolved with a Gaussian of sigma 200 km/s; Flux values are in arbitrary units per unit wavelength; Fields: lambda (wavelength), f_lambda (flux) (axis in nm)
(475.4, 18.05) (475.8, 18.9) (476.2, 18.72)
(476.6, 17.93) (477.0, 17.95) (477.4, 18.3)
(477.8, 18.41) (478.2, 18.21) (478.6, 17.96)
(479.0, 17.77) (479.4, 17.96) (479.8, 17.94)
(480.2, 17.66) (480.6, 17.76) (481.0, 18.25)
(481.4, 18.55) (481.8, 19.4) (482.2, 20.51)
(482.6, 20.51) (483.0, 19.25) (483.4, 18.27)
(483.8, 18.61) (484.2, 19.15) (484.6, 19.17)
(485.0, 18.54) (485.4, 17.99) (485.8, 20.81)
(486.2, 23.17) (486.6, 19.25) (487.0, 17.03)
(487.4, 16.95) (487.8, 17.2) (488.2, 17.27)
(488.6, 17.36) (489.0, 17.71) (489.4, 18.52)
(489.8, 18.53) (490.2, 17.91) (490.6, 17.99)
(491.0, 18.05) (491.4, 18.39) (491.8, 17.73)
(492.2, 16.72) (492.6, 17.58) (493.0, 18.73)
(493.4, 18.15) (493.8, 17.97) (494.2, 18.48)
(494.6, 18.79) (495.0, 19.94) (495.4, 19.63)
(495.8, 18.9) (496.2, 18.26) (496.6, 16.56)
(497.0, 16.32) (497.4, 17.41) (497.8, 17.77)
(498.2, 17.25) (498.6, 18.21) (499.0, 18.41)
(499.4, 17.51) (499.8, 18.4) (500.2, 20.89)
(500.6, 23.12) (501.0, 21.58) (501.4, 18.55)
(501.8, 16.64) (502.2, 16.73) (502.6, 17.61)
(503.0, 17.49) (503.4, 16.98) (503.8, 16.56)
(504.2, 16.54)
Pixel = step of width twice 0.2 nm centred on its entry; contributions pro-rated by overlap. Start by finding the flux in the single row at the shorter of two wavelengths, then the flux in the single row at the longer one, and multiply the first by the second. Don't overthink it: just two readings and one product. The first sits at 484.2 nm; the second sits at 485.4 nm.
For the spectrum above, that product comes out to 345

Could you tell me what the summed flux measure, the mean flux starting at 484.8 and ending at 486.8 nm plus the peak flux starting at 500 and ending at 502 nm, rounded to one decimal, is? 43.1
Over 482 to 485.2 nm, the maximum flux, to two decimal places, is 20.51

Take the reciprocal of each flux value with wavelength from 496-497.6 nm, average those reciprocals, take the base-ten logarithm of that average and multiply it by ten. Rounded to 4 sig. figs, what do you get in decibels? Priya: -12.33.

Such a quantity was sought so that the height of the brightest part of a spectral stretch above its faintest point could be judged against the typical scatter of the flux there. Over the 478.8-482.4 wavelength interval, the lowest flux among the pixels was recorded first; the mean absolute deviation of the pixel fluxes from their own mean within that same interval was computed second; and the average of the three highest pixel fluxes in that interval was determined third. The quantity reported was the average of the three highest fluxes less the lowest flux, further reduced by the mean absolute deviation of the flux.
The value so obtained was 1.12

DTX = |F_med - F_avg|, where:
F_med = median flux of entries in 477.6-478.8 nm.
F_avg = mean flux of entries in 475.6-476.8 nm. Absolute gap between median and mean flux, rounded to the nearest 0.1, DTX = 0.3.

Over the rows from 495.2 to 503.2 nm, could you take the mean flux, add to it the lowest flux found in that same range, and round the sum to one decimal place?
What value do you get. 34.7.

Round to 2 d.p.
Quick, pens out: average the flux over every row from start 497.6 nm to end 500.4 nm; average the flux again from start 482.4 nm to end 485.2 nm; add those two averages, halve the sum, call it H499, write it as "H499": 18.71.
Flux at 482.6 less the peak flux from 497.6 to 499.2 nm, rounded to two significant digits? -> 2.1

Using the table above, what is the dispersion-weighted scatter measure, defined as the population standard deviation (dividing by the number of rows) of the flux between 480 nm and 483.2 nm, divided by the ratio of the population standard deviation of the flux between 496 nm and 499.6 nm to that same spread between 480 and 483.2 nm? 1.6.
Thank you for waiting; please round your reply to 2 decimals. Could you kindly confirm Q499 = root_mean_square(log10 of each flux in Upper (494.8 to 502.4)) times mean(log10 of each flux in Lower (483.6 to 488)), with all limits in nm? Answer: 1.61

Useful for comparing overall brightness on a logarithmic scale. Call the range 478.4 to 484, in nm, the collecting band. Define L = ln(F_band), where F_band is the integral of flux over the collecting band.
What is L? 4.6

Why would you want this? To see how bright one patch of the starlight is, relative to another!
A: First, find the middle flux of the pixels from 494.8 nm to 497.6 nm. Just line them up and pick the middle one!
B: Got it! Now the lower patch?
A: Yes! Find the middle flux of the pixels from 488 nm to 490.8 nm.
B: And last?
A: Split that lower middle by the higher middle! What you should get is 0.98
